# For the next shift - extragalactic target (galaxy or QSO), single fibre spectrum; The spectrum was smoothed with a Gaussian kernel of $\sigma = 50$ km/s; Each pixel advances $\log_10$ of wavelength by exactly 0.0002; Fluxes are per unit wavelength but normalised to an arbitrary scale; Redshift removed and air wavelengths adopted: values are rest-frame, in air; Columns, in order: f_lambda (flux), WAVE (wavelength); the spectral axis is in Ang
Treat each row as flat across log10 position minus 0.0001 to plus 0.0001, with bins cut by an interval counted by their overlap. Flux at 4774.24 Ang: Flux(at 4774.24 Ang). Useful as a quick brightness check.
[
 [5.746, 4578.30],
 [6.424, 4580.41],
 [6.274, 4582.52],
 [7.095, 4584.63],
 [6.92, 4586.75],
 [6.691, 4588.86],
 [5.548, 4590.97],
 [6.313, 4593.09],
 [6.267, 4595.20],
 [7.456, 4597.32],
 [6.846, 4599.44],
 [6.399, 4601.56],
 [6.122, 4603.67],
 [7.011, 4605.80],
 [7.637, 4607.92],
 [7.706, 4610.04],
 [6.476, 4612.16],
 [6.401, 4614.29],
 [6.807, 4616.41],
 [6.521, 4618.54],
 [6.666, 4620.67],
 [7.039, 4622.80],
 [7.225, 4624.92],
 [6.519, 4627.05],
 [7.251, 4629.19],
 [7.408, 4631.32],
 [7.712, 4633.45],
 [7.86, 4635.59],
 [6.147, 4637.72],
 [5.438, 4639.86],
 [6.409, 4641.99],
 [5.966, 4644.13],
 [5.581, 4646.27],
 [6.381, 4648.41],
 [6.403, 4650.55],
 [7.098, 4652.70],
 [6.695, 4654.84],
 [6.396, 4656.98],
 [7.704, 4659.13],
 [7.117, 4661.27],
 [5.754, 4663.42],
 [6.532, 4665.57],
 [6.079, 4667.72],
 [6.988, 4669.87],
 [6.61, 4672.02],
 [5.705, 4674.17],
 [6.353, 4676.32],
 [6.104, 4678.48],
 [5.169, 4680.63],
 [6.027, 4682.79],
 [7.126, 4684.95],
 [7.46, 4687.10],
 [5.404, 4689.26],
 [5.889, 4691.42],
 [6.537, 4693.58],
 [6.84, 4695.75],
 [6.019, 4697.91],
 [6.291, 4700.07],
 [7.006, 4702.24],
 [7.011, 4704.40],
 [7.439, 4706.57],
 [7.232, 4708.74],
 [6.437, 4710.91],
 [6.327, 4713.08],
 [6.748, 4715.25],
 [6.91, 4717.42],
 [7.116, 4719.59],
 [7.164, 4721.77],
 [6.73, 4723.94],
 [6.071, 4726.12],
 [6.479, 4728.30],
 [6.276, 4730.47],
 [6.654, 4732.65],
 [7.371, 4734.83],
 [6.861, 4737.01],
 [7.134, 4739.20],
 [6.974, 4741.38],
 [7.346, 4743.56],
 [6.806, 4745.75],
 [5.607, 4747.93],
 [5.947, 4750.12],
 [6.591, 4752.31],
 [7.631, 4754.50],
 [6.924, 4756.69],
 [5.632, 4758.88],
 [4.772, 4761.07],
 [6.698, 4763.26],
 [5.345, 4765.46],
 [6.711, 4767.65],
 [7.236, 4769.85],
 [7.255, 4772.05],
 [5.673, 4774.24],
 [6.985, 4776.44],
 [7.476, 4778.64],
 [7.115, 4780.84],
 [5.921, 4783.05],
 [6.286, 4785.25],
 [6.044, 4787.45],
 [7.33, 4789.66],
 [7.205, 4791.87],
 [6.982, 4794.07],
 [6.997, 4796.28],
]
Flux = 5.673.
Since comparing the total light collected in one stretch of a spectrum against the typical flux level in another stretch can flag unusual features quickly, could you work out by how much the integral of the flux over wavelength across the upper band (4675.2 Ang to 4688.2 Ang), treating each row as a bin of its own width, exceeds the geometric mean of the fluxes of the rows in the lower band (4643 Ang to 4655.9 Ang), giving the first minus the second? 76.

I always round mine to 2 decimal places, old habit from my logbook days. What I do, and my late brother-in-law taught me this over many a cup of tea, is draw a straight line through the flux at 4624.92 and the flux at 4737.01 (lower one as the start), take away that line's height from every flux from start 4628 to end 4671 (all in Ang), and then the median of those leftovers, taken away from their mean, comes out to 0.14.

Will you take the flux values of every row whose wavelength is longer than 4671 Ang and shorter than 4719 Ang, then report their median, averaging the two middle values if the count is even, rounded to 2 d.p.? 6.49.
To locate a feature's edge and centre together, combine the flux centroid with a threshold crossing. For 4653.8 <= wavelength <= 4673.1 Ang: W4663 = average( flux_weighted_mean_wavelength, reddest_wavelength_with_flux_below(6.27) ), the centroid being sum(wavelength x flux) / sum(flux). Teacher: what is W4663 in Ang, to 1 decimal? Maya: 4665.5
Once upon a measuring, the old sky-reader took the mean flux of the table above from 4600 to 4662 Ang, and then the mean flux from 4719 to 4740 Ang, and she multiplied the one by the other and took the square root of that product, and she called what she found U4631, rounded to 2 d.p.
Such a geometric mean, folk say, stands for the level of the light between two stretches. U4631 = 6.77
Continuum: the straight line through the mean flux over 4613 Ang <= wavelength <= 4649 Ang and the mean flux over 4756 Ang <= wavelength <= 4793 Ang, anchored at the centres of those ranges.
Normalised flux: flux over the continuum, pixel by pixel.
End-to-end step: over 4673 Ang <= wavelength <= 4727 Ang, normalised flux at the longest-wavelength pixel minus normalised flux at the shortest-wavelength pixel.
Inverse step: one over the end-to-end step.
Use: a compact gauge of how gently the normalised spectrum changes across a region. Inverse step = 16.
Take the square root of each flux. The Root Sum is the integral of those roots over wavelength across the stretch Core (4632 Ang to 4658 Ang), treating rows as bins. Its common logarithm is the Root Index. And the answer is 1.82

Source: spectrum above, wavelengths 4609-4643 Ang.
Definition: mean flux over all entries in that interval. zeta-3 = 6.85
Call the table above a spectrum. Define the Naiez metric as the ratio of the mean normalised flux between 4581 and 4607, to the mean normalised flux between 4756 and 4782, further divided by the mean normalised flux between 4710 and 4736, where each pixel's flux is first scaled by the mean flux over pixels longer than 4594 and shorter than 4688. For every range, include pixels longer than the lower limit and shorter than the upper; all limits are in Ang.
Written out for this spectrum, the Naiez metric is 1.01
